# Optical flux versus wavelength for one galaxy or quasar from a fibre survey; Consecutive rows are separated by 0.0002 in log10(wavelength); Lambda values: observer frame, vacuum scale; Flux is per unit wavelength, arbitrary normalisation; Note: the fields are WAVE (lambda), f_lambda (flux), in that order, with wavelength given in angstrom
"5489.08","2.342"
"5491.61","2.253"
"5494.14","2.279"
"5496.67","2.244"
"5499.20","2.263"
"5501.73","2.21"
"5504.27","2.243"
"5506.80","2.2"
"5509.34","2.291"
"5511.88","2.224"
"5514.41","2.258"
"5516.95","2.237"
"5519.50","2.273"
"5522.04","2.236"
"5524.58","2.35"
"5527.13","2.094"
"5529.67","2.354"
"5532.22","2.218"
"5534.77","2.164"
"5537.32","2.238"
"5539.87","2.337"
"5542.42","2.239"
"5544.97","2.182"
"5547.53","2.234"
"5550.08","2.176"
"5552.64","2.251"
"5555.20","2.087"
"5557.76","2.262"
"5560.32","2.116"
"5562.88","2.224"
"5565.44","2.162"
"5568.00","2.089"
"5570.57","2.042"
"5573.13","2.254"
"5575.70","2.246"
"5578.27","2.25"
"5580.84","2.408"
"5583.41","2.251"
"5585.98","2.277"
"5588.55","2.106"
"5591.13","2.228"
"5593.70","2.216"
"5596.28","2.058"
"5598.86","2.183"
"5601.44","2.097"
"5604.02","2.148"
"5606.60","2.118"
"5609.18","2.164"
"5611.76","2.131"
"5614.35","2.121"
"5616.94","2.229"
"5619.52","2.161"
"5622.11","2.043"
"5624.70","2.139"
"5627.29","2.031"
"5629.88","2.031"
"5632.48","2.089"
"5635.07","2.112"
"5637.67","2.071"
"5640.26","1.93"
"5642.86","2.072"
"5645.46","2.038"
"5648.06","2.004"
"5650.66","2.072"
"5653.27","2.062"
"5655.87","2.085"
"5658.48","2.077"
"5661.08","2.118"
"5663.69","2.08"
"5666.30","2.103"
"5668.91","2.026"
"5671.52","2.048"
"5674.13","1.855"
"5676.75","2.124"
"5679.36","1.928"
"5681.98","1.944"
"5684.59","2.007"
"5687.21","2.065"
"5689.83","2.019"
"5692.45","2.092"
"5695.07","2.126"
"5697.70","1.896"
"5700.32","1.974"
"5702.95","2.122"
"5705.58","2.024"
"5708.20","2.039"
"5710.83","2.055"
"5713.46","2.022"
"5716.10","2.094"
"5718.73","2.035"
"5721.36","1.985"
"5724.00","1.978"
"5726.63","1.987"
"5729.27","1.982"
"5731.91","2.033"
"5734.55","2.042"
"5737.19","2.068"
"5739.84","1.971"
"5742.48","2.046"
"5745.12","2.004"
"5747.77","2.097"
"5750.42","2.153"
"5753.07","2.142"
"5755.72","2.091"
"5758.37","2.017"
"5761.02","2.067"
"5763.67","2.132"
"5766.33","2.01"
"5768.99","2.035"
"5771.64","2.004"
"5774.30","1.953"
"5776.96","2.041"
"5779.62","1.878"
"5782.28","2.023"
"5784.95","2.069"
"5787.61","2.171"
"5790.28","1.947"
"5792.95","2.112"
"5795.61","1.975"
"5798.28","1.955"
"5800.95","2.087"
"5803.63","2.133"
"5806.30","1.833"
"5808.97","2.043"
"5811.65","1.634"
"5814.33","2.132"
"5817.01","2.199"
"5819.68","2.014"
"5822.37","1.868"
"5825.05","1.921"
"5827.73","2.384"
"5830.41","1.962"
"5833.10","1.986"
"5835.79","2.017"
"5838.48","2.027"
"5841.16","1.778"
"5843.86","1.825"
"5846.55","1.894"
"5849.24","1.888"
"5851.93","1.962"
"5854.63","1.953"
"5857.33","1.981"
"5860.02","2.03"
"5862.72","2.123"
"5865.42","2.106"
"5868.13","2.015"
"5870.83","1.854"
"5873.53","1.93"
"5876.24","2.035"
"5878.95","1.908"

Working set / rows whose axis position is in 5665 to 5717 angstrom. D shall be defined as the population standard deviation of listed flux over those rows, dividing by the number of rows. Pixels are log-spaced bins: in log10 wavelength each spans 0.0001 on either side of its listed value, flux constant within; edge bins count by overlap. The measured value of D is 0.075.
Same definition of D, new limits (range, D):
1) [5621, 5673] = 0.045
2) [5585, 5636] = 0.067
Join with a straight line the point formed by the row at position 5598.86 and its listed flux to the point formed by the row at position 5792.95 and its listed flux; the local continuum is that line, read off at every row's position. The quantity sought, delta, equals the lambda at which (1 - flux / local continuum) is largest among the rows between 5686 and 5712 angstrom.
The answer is 5697.70 angstrom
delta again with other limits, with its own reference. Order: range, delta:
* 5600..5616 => 5601.44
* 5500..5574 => 5570.57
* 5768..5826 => 5811.65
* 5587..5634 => 5627.29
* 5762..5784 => 5779.62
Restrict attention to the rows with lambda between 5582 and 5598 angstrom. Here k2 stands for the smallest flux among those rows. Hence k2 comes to 2.058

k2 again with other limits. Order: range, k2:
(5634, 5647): 1.93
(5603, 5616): 2.118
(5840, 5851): 1.778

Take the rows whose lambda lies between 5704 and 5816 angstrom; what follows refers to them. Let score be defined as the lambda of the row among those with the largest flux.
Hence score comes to 5787.61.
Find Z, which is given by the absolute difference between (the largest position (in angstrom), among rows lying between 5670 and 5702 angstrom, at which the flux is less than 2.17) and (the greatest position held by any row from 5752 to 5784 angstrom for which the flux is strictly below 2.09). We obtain 82.0 angstrom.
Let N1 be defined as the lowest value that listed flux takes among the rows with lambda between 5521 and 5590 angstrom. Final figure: 2.042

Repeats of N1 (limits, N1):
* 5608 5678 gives 1.855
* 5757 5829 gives 1.634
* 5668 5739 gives 1.855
